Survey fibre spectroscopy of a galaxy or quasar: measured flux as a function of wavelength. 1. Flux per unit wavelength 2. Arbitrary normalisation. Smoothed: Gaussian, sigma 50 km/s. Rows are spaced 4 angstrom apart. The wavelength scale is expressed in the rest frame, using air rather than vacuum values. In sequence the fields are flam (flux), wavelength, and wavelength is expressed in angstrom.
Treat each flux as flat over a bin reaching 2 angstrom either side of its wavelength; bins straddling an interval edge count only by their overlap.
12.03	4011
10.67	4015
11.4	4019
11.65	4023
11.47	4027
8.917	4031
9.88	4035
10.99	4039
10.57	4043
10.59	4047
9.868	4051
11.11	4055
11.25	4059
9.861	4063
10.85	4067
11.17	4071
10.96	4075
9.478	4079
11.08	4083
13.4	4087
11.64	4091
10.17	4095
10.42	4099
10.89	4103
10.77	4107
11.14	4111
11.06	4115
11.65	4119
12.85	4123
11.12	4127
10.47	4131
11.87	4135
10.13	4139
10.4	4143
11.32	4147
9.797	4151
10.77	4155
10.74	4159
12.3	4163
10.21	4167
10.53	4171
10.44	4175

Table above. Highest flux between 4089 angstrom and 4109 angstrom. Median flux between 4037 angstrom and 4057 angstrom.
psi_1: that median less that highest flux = -1.05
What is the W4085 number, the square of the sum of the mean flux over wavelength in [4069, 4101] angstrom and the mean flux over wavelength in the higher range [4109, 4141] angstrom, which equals 498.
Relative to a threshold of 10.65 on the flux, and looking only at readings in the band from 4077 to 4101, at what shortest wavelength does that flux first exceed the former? 4083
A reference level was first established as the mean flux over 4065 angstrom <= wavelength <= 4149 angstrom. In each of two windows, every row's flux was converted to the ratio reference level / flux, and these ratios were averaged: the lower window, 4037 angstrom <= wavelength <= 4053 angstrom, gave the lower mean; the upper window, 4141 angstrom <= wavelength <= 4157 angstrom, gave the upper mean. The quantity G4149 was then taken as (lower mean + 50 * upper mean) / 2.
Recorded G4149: 26.8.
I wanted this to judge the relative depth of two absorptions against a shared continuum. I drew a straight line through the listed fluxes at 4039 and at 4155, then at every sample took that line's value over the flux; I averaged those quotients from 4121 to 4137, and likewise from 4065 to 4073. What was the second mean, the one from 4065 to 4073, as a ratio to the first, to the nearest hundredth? 1.06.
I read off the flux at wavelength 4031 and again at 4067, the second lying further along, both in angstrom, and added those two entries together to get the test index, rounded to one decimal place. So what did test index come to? 19.8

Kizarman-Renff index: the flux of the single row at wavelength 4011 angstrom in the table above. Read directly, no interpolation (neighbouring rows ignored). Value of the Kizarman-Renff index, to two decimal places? 12.03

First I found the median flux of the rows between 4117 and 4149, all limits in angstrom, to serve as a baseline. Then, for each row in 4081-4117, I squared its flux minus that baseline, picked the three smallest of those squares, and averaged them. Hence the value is 0.017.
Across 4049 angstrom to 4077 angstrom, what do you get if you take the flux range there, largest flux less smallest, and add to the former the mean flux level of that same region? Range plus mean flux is 12.1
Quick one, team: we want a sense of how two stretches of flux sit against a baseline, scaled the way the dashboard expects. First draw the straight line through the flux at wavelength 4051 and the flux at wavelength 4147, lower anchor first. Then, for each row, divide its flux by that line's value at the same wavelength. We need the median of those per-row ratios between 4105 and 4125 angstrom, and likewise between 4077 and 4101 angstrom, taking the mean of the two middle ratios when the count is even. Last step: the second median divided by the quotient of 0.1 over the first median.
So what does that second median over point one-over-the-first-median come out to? 10.6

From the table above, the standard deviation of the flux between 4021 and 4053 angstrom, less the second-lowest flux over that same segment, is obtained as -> -9.0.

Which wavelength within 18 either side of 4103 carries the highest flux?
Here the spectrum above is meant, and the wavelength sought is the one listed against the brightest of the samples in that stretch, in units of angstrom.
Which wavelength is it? 4087 angstrom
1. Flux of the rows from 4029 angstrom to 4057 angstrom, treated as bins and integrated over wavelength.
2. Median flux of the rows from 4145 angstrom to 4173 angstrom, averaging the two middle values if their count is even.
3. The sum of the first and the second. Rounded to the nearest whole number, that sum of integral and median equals 298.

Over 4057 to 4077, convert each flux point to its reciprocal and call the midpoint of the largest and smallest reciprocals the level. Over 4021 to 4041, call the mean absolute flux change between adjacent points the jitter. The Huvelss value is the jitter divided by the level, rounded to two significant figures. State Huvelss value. 13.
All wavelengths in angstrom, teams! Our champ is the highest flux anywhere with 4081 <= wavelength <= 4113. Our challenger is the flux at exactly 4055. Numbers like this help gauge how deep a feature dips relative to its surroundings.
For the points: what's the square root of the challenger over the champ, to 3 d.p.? 0.911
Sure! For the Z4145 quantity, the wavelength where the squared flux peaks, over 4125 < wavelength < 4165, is 4163 angstrom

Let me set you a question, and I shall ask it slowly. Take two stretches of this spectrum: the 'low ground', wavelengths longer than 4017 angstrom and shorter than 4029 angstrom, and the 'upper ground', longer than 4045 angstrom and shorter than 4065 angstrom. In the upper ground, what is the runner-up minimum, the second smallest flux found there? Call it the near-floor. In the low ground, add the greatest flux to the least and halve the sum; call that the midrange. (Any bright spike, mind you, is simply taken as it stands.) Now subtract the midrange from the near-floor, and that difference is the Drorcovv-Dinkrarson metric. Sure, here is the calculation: -1.7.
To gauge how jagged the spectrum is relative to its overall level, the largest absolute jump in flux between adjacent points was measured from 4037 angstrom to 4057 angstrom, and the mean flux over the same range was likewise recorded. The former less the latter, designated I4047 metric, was -9.4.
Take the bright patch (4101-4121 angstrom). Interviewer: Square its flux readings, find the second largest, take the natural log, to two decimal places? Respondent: 4.82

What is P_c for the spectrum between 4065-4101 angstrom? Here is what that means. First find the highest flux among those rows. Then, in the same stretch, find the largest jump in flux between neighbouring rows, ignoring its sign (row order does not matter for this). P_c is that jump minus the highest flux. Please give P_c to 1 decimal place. -11.1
